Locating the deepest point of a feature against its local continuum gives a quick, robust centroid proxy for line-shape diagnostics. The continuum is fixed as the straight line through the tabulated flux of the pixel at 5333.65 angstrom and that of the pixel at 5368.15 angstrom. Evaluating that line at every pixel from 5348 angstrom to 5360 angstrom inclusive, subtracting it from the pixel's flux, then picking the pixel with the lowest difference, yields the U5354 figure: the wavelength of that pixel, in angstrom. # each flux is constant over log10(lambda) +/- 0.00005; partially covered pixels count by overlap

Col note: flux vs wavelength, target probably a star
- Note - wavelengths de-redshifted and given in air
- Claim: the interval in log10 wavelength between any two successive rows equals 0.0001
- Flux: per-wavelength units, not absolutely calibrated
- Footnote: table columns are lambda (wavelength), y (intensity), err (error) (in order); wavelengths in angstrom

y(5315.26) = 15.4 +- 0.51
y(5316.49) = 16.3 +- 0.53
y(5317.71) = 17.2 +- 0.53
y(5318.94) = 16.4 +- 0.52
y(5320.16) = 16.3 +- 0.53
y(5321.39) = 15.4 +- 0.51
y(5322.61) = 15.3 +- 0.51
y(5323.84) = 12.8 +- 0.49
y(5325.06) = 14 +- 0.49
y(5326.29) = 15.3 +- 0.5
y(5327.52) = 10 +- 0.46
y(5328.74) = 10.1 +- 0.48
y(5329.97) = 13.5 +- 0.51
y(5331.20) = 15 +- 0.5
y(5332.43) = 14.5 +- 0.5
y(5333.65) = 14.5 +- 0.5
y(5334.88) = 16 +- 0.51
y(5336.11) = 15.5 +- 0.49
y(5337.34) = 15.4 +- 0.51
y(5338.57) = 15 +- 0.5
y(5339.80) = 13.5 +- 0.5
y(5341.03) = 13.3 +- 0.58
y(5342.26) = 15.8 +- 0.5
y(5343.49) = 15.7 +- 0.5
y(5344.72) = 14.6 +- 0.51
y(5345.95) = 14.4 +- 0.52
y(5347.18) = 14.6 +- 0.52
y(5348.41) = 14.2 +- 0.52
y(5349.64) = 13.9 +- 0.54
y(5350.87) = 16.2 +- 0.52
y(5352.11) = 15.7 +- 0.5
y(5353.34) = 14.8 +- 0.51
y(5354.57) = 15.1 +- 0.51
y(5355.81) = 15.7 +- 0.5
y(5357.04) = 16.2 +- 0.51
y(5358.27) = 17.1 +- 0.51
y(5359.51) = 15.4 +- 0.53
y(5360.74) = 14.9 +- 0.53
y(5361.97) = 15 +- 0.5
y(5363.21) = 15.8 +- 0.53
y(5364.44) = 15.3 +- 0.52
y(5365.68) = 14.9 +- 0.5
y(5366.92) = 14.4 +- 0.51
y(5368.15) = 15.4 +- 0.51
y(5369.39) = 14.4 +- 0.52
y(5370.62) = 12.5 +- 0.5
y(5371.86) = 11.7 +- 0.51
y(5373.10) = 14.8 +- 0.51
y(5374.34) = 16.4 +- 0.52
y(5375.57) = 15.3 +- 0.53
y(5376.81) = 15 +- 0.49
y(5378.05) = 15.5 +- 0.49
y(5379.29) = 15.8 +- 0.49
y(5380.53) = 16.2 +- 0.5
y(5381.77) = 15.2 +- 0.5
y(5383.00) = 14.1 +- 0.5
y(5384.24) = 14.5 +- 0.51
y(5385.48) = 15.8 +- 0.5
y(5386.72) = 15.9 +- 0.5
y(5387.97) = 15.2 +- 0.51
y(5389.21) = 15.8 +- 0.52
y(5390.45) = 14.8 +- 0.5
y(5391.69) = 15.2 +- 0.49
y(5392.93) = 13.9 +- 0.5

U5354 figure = 5349.64 angstrom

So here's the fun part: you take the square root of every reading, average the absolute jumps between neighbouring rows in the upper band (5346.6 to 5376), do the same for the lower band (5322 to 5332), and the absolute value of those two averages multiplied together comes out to 0.037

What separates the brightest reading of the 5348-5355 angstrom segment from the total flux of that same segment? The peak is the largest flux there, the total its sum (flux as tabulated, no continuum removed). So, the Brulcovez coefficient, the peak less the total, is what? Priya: -73.7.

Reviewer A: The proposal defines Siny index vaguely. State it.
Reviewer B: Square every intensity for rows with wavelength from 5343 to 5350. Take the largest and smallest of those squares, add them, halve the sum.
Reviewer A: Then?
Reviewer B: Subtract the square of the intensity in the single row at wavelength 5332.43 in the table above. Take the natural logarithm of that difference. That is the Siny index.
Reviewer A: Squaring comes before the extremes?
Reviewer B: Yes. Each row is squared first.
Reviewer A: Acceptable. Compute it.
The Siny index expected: 2.3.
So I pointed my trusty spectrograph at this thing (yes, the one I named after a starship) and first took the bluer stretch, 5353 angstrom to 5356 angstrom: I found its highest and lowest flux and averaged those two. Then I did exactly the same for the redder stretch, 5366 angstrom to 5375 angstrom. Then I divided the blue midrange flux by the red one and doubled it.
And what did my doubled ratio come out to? 2.17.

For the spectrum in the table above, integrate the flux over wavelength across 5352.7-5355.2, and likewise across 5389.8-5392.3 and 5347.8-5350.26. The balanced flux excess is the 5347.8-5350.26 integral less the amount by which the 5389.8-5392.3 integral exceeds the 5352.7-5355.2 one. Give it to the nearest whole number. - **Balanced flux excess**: 34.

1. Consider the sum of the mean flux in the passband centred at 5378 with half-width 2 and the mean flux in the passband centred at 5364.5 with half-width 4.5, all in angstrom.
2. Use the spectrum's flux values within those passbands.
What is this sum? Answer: 30.5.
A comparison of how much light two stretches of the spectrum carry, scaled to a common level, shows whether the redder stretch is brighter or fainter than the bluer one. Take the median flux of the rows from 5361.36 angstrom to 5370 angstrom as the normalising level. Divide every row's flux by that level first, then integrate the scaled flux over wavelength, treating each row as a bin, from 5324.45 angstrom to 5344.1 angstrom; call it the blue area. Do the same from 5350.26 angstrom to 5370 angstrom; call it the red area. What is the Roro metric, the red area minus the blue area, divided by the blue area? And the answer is 0.09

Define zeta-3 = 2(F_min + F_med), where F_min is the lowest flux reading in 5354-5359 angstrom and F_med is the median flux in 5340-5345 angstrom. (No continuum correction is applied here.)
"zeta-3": 60.50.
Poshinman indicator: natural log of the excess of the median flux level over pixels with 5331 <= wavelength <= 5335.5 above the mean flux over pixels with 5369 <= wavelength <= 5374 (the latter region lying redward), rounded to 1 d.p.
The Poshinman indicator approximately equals 0.3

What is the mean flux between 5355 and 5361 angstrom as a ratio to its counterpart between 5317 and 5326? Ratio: 1.03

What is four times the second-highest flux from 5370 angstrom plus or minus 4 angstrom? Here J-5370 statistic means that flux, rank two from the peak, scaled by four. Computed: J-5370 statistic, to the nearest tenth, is 59.2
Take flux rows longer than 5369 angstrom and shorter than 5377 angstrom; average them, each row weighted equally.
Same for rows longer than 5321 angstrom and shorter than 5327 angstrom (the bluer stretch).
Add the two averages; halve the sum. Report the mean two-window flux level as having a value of 14.4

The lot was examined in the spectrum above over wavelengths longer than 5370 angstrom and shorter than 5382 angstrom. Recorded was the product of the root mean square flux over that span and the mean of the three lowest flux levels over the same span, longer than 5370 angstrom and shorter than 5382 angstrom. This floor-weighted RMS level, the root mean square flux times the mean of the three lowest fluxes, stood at 194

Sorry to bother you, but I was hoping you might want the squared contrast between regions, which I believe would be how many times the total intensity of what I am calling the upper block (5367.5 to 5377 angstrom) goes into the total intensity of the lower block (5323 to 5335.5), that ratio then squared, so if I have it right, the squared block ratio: 1.4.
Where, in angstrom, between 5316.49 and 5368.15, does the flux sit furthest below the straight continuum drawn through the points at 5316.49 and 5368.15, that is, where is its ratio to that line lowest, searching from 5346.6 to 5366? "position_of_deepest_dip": 5349.64 angstrom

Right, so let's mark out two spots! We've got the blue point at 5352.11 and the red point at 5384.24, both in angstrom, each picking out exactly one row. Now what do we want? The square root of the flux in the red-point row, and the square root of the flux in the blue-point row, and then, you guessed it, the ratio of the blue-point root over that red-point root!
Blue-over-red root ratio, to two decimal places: 1.04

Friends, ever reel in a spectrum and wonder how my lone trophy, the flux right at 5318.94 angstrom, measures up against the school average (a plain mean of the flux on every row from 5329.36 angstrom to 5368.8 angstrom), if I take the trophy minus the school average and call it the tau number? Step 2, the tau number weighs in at 1.4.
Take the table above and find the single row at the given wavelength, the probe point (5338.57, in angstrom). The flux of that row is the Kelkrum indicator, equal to 15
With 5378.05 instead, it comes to 15.5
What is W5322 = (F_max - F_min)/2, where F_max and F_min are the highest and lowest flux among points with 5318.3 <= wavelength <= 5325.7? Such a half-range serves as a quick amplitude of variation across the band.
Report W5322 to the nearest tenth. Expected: 1.8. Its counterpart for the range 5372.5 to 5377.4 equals 0.8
